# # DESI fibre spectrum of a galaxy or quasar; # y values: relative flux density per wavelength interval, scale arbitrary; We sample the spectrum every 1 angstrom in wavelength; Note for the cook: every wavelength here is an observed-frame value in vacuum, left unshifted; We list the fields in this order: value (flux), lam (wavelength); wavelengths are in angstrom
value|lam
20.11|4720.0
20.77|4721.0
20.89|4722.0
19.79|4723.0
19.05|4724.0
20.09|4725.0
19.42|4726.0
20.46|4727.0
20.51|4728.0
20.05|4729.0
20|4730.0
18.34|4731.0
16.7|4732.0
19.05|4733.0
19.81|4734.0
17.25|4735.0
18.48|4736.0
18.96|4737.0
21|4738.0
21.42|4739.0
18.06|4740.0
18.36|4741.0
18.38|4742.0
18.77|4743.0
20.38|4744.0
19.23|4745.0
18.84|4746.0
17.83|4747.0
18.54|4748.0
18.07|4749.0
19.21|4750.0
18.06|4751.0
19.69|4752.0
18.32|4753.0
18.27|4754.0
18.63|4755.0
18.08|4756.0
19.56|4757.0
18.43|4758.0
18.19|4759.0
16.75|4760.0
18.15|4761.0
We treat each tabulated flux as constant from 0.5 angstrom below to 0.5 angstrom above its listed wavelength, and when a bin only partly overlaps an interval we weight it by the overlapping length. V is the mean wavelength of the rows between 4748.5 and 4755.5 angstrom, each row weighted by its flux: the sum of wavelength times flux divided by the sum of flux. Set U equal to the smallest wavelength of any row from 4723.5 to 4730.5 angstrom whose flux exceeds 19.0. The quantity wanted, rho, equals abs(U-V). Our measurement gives 28.0 angstrom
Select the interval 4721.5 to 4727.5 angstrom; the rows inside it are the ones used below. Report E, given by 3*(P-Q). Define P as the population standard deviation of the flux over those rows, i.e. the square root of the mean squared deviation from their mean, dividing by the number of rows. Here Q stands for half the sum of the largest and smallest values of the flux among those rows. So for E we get -58.1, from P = 0.6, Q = 20.0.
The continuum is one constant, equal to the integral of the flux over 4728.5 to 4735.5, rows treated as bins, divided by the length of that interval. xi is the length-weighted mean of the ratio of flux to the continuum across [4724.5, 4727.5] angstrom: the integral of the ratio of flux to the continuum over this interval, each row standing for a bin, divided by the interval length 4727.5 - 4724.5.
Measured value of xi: 1.07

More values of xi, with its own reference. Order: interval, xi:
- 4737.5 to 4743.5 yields 1.03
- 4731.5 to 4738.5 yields 1.00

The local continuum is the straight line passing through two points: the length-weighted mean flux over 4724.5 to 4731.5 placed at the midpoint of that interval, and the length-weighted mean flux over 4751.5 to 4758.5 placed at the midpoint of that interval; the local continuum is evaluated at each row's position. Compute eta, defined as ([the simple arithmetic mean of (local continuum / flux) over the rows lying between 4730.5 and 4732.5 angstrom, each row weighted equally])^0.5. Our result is 1.06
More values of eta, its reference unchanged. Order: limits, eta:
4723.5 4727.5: 1.01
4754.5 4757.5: 1.00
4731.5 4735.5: 1.04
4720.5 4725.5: 1.00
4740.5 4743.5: 1.02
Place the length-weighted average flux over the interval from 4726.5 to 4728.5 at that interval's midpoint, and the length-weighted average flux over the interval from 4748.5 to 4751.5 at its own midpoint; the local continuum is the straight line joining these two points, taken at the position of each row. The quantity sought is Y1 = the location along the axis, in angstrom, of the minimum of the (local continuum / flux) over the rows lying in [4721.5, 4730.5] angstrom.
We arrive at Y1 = 4728.0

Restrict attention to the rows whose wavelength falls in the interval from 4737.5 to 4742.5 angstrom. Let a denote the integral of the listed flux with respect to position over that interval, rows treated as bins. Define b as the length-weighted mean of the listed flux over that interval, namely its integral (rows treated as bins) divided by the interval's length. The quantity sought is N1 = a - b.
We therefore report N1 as 77.8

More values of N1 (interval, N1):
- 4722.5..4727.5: 79.0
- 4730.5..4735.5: 72.9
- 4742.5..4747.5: 76.0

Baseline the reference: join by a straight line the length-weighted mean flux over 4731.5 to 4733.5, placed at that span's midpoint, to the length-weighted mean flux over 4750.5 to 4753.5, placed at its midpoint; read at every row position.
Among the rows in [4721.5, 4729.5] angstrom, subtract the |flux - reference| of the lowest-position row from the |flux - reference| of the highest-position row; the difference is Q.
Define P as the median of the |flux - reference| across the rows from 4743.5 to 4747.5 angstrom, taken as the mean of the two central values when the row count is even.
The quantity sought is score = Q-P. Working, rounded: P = 0.7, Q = -1.1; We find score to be -1.9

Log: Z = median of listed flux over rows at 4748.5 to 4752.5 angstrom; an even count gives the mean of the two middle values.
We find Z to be 18.6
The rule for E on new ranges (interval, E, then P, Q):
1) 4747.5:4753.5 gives -54.8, 0.6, 18.9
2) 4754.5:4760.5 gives -52.0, 0.8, 18.2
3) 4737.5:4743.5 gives -55.2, 1.3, 19.7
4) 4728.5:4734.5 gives -51.6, 1.2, 18.4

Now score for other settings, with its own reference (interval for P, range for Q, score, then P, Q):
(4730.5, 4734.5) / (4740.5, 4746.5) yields -0.9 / 1.2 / 0.3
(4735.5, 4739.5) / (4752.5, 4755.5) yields -2.1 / 1.9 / -0.2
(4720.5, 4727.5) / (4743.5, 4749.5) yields -4.1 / 2.5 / -1.5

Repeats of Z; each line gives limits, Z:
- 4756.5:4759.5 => 18.4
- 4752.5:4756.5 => 18.3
